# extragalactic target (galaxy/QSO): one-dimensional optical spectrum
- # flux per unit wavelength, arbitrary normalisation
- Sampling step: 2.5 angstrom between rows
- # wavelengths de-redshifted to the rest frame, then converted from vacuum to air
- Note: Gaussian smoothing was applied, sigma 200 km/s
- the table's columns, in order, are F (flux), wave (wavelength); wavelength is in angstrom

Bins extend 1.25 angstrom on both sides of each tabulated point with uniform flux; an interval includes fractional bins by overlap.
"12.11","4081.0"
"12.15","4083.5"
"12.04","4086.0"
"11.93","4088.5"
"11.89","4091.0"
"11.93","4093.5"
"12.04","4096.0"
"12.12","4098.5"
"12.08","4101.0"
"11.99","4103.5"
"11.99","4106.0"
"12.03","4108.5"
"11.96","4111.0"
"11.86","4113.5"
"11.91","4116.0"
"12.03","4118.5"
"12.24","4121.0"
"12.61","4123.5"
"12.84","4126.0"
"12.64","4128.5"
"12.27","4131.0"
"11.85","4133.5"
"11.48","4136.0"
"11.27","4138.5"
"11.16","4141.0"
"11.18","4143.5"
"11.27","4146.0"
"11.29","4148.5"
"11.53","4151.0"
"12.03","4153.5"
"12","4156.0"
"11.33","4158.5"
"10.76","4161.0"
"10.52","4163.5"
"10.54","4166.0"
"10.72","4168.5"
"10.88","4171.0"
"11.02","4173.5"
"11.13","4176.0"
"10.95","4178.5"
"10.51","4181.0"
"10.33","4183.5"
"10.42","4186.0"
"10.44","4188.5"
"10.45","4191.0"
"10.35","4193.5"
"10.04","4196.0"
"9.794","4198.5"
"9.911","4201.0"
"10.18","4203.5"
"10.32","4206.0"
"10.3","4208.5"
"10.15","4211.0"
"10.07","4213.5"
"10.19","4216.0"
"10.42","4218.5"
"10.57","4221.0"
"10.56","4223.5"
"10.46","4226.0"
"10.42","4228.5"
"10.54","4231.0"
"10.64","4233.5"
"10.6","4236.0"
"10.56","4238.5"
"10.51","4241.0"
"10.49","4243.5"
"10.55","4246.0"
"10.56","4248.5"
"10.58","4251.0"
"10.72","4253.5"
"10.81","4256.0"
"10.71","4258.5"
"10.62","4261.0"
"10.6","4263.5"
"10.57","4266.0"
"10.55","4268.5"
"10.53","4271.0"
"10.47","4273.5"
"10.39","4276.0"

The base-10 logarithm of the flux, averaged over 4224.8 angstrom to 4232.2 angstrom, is 1.02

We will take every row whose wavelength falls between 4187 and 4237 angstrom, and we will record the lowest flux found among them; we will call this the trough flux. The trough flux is 9.794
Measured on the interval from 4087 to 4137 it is 11.48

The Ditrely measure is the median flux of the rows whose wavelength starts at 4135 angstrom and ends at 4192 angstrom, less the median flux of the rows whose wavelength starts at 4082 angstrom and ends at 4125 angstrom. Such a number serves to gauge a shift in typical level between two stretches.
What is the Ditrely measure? -1.01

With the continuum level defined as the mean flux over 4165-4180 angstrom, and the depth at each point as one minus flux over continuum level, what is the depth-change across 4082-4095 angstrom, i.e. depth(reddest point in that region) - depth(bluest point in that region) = 0.02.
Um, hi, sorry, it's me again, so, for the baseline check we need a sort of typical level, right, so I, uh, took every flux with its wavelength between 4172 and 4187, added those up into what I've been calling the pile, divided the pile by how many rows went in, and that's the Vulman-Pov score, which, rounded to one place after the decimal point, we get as 10.7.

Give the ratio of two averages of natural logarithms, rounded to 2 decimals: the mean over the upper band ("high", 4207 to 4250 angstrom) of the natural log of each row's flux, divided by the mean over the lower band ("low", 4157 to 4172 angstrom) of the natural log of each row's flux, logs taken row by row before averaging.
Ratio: 0.99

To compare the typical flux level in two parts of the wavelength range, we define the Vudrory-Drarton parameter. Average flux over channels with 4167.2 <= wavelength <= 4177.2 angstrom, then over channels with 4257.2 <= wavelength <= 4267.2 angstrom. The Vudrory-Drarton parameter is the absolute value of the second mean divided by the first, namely 0.97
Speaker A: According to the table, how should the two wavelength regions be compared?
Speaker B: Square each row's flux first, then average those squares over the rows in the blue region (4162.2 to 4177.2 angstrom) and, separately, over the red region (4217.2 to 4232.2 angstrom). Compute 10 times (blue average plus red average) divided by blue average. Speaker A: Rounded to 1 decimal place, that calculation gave 19.4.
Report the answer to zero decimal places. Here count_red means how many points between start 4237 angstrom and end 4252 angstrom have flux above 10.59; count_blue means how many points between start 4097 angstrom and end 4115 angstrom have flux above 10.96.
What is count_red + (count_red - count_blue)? -7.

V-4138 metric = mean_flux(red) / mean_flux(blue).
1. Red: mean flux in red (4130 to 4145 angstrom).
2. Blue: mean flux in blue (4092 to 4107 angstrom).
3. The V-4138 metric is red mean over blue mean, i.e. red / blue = 0.96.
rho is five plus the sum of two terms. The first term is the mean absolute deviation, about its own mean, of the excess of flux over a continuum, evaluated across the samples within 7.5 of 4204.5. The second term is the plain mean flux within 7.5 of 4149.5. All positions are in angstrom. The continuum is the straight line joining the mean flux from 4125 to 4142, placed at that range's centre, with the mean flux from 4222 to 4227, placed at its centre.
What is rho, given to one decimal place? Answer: 16.8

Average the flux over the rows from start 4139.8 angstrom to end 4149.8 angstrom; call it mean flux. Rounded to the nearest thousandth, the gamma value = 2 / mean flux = 0.178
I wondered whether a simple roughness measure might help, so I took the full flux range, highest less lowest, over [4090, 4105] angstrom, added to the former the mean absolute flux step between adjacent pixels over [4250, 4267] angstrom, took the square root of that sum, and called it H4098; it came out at 0.56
